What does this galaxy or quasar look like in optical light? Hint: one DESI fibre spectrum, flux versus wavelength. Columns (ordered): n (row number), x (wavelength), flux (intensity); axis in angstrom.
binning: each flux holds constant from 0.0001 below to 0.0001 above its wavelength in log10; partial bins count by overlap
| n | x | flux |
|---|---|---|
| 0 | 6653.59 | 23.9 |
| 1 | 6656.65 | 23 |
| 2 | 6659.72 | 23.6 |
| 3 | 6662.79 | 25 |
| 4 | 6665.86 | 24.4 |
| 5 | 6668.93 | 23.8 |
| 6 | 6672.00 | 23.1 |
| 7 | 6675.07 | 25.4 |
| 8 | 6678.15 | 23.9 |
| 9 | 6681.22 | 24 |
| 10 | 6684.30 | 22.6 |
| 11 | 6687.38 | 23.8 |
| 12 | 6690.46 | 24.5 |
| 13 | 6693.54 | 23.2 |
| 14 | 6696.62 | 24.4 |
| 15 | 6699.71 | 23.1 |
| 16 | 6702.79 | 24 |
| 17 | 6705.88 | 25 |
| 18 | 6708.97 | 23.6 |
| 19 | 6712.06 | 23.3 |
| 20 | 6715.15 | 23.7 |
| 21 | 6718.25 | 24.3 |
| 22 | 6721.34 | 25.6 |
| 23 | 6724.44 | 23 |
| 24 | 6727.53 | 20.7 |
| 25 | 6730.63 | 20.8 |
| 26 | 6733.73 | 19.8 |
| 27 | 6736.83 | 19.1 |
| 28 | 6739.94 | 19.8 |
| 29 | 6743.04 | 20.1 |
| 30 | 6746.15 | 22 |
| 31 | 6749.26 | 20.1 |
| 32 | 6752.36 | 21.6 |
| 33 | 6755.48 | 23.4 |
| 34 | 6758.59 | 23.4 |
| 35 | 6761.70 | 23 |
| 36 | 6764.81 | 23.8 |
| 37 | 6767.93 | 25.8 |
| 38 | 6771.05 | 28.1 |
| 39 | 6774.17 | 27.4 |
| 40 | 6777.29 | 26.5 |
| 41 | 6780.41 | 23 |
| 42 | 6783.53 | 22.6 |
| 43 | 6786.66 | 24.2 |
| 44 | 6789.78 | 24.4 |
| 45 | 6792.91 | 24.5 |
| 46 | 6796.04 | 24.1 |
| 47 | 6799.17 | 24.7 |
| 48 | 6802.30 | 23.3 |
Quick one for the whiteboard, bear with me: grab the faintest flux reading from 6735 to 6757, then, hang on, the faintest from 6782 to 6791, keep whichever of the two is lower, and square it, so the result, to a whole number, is 365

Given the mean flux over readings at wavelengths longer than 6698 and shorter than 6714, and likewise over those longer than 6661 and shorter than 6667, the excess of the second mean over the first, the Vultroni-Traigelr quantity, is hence 0.9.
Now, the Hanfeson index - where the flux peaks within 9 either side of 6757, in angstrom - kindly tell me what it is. 6764.81 angstrom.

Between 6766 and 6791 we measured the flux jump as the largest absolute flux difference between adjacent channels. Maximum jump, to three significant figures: 3.50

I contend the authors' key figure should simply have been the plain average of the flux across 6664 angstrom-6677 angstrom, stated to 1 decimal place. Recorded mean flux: 24.2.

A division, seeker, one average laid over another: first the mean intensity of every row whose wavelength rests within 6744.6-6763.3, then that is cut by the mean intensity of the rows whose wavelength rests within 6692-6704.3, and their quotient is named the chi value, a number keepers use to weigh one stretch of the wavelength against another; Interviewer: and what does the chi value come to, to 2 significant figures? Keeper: 0.94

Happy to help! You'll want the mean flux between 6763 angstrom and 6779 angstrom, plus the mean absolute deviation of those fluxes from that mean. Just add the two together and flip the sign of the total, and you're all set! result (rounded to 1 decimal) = -27.5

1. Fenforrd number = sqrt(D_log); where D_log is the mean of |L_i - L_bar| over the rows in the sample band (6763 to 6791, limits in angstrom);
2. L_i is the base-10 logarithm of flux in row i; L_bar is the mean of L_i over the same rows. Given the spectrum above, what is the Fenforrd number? 0.17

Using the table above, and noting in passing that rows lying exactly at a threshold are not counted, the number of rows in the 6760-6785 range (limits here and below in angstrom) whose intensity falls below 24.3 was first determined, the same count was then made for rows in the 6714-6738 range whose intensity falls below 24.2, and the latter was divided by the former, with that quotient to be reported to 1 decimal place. 1.5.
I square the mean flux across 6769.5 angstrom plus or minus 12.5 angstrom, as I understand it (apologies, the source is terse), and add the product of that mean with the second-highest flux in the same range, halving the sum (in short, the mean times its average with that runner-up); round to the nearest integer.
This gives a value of 660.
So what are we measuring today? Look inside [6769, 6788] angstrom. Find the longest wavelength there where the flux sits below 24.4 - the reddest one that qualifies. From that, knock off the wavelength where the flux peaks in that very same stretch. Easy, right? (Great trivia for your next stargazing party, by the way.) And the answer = 15.6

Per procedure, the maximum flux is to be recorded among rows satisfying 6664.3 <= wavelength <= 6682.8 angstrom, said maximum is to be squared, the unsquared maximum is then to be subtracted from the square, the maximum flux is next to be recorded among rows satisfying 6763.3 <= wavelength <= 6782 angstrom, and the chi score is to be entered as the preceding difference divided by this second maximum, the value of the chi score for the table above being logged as 22.1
